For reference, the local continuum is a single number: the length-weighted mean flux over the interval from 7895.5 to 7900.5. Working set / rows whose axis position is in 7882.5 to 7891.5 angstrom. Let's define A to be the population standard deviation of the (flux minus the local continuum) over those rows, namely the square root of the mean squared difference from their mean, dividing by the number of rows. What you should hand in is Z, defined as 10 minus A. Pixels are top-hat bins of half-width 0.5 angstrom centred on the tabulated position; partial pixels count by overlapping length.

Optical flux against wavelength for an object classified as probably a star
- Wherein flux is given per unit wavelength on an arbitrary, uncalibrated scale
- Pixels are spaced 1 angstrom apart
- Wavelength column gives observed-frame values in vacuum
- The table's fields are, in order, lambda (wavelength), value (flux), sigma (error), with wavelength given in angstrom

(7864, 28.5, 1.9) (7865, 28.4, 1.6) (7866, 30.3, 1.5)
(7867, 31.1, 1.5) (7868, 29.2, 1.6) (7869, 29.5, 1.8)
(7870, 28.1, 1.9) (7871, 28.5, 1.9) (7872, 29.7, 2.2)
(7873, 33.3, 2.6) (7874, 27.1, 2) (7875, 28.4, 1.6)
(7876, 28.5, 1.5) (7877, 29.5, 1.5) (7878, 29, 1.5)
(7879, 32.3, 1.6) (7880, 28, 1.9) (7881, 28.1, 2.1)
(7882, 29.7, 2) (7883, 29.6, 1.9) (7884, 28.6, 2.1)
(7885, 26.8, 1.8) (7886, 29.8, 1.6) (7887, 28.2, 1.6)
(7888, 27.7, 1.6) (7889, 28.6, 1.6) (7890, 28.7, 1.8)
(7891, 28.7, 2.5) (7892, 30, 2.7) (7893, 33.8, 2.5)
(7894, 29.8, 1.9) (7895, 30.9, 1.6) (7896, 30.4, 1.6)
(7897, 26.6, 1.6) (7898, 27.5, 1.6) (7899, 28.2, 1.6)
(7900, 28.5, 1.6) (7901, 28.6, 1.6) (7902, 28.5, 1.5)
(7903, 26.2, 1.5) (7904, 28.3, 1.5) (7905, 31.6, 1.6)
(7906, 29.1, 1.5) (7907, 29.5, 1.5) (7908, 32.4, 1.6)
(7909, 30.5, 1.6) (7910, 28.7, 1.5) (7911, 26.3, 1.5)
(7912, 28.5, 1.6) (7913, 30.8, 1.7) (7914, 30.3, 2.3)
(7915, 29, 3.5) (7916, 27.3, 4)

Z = 9.1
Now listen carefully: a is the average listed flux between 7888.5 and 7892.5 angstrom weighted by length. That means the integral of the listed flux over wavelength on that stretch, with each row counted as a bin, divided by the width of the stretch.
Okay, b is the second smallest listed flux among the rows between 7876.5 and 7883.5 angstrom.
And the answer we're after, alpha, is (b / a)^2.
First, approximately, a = 29.0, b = 28.1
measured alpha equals 0.94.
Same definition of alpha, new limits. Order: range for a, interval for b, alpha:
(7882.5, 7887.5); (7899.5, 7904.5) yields 0.98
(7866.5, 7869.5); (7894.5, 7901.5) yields 0.84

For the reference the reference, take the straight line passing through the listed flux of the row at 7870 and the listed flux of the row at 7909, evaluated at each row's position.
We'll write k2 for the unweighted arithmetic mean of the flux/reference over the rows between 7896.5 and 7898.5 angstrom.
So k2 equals 0.91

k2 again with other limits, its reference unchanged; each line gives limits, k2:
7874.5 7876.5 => 1.00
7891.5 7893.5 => 1.08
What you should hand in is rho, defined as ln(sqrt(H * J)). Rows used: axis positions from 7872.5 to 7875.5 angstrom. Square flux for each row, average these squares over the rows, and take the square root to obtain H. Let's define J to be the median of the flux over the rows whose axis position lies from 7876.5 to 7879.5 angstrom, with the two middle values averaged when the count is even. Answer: 3.388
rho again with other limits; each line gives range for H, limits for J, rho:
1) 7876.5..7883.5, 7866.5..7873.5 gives 3.384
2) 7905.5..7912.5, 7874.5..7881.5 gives 3.364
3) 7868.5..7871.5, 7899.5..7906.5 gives 3.354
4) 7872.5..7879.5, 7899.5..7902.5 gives 3.372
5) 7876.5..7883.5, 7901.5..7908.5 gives 3.377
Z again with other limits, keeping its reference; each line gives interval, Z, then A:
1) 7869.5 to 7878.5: 8.4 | 1.6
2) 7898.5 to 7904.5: 9.2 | 0.8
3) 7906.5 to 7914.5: 8.3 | 1.7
